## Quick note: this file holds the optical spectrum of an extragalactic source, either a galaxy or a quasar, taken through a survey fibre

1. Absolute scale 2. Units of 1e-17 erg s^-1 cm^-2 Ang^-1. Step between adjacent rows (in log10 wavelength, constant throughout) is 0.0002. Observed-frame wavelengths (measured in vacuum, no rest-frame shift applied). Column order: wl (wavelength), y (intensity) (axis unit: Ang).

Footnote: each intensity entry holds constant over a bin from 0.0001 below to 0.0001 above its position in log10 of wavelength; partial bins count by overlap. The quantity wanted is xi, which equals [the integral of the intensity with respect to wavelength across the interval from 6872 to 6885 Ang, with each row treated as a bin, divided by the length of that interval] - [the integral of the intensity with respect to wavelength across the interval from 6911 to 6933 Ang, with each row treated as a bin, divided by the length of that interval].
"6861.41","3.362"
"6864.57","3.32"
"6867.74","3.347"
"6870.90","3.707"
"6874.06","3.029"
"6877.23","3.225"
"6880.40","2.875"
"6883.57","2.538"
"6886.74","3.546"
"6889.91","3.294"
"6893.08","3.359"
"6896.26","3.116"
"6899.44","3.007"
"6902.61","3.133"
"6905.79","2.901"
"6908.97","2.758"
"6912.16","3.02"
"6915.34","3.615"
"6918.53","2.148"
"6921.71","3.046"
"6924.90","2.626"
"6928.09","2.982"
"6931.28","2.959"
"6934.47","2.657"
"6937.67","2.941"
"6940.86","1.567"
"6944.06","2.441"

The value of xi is 0.0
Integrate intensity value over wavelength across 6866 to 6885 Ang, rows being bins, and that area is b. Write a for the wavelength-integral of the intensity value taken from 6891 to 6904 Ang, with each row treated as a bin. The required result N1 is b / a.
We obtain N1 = 1.45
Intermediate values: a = 41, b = 59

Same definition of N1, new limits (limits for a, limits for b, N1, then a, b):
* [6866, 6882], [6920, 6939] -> 1.05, 52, 54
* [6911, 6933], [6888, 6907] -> 0.93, 64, 60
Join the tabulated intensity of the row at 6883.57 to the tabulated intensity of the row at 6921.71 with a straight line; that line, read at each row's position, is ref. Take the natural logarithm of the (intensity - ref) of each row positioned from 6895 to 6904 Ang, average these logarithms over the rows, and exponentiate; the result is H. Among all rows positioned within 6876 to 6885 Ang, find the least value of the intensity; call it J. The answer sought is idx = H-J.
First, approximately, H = 0.3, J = 2.538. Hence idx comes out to -2.2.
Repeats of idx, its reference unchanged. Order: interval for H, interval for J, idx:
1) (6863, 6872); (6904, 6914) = -1.6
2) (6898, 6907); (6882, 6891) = -2.4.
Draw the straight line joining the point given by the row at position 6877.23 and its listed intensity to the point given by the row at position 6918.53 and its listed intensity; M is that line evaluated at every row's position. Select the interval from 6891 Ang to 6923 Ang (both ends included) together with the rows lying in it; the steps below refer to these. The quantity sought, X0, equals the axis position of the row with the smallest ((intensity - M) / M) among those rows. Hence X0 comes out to 6918.53 Ang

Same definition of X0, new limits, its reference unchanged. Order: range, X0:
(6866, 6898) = 6883.57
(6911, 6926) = 6918.53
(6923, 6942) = 6940.86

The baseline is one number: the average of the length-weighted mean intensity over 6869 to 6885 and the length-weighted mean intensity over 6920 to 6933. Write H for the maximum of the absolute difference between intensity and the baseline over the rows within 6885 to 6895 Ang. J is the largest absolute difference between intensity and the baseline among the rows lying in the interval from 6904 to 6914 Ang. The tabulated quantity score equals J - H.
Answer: -0.3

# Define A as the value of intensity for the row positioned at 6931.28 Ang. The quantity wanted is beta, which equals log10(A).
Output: 0.47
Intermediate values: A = 2.959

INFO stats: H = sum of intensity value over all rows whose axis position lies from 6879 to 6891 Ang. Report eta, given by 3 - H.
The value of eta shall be -9.25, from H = 12.25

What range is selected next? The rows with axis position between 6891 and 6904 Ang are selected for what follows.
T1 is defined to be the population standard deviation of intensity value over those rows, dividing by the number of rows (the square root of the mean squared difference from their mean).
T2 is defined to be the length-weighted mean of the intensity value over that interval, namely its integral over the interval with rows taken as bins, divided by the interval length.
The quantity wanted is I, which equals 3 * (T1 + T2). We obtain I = 9.9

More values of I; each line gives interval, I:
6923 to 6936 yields 8.9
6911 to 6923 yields 10.4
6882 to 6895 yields 10.7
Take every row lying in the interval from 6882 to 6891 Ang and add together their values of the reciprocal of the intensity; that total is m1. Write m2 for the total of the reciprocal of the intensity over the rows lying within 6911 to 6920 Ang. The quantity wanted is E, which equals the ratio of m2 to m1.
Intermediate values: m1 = 0.98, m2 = 1.07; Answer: 1.10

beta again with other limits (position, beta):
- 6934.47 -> 0.42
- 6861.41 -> 0.53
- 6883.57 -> 0.40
